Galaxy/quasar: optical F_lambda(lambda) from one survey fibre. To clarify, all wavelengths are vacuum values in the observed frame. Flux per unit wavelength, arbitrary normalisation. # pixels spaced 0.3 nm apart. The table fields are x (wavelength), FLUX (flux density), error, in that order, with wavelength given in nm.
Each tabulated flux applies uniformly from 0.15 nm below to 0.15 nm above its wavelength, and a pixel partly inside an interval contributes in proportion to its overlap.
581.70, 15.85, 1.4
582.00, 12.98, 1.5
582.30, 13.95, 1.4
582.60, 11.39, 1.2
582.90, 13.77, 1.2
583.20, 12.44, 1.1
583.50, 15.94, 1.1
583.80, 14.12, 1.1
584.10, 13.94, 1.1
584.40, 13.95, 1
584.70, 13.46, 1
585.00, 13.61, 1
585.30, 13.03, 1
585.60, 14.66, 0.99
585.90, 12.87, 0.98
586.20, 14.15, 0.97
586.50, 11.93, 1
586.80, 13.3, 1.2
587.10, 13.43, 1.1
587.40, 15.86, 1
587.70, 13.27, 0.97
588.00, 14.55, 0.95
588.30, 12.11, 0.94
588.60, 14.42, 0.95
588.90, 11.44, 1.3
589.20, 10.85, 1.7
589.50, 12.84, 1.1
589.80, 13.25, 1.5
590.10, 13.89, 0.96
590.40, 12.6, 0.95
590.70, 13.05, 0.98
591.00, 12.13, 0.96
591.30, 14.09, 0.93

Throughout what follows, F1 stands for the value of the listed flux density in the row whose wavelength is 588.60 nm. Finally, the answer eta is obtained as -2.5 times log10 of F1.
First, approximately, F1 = 14.42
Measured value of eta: -2.90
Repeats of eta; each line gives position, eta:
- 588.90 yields -2.65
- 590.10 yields -2.86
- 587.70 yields -2.81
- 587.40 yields -3.00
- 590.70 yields -2.79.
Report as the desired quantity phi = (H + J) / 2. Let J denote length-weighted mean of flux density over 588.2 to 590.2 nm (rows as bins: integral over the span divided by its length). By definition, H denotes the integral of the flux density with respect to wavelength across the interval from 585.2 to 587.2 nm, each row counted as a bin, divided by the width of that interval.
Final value 13.0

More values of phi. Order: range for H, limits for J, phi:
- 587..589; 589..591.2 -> 13.2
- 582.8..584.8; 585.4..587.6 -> 13.8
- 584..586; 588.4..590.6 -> 13.2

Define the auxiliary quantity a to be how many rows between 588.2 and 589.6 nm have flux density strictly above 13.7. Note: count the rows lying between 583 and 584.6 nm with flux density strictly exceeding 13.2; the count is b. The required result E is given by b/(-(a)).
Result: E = -4.0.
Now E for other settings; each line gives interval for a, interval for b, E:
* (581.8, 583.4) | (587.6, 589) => -1.5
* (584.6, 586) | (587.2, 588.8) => -4.0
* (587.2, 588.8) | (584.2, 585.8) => -1.3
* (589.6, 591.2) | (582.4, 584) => -3.0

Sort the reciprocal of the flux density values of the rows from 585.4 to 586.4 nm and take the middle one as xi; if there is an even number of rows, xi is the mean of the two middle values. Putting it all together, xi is 0.071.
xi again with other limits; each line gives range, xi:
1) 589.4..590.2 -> 0.075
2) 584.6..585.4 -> 0.074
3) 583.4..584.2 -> 0.071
